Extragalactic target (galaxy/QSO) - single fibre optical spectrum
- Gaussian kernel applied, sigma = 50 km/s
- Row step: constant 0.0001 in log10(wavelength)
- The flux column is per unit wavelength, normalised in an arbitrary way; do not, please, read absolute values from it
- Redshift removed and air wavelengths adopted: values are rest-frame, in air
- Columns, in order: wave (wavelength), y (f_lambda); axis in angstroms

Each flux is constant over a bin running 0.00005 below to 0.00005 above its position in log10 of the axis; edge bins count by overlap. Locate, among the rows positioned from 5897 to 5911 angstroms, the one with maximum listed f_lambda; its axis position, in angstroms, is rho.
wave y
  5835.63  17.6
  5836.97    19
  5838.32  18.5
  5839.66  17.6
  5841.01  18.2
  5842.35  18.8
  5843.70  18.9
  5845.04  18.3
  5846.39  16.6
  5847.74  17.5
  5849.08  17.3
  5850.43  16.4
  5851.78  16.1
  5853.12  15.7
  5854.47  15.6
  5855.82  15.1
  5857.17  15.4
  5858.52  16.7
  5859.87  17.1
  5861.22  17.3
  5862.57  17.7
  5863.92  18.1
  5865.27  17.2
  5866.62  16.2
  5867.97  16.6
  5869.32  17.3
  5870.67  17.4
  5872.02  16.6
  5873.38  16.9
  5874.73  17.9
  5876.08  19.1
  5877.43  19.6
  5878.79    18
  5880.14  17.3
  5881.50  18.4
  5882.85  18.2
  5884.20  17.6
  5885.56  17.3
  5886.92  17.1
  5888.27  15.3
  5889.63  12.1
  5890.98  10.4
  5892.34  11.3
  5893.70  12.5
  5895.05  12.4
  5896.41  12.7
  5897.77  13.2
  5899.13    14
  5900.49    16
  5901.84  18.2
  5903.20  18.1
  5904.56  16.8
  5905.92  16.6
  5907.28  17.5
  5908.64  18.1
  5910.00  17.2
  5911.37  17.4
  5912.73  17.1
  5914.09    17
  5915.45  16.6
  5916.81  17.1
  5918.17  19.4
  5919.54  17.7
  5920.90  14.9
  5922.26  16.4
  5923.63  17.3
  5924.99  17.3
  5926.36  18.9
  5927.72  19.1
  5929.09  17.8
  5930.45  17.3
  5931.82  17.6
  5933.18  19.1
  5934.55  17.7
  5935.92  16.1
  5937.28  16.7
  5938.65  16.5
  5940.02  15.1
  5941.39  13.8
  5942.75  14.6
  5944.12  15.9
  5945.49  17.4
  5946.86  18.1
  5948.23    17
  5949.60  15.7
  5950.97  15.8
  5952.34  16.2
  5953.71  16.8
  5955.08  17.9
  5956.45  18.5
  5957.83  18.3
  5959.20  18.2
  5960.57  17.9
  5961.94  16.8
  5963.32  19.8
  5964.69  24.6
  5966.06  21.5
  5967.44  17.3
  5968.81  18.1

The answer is 5901.84 angstroms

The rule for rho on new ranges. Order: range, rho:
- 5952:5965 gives 5964.69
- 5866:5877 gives 5876.08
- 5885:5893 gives 5885.56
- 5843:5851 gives 5843.70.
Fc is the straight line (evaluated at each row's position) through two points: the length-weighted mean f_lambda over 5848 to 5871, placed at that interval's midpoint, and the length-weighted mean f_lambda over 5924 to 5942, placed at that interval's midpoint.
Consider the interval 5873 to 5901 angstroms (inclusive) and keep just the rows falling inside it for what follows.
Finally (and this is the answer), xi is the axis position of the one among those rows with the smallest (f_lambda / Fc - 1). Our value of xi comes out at 5890.98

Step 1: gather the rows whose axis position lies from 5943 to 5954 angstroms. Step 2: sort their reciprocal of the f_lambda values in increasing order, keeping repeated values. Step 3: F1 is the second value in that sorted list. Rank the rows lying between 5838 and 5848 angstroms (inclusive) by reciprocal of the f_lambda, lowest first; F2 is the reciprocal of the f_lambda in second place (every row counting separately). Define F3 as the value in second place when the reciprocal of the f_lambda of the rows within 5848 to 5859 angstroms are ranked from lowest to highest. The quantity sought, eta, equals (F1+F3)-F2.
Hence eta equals 0.064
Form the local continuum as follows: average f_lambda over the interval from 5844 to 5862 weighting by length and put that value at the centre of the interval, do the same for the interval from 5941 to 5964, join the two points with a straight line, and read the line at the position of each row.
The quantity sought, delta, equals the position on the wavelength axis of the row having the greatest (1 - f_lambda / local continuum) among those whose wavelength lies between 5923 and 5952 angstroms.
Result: 5941.39 angstroms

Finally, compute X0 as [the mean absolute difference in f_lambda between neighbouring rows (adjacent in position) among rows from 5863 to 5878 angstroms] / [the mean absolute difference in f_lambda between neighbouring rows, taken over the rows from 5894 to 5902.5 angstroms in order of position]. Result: 0.6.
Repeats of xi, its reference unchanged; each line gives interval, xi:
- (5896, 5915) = 5896.41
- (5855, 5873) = 5855.82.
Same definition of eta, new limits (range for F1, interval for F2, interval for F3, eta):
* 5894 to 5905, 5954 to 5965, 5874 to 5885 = 0.057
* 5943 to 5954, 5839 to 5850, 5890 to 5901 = 0.076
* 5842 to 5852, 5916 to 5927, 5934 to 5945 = 0.060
